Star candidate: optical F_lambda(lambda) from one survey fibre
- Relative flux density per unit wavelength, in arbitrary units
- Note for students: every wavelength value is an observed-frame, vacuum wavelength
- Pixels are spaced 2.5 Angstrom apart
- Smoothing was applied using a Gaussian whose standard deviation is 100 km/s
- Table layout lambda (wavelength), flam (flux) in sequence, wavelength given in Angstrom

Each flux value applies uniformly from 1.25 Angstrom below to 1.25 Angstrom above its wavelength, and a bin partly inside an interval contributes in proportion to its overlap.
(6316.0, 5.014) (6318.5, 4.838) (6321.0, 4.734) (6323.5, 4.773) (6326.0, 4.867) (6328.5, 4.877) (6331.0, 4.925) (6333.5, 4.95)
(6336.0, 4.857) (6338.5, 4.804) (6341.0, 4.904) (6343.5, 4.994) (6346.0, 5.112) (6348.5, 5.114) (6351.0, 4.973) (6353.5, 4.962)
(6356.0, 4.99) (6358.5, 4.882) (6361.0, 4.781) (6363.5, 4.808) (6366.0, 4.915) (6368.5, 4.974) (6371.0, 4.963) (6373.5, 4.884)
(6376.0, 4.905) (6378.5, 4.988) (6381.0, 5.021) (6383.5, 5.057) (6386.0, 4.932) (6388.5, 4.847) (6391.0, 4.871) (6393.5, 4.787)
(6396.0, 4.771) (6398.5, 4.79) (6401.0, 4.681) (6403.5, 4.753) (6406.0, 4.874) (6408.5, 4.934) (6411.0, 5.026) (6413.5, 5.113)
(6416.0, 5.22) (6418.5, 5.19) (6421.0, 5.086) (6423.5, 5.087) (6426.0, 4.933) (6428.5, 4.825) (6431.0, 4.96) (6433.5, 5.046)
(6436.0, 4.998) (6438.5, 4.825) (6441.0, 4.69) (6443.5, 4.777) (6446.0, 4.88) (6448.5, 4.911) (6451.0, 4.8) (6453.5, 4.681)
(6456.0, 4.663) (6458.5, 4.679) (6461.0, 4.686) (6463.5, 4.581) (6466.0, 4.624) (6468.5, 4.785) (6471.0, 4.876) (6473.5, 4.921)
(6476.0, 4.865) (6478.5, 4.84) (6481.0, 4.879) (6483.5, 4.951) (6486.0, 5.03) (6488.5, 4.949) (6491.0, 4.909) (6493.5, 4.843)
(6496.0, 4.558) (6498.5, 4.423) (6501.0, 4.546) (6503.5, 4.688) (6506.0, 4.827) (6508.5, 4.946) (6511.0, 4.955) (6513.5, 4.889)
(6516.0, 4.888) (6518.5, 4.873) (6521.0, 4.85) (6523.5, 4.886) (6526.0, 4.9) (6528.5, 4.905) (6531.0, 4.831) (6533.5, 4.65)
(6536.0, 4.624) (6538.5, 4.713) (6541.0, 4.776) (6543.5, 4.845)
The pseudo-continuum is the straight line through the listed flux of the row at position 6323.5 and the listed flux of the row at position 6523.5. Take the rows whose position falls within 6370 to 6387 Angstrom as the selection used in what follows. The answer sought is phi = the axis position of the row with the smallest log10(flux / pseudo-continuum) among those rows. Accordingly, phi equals 6373.5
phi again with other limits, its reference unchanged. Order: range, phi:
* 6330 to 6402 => 6401.0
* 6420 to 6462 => 6456.0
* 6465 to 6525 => 6498.5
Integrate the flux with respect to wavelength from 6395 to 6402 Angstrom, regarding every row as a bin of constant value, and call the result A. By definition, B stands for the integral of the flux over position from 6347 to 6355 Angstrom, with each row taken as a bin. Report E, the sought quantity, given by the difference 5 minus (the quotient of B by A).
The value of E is 3.79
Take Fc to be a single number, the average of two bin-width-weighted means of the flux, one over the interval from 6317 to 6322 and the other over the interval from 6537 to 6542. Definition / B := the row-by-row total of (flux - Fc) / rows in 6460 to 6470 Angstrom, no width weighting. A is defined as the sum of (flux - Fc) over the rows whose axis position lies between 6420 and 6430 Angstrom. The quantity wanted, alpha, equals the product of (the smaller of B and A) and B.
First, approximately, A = 0.9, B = -0.4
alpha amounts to 0.16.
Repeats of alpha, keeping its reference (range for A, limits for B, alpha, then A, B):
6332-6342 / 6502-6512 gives 0.12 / 0.4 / 0.3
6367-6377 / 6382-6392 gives 0.40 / 0.7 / 0.6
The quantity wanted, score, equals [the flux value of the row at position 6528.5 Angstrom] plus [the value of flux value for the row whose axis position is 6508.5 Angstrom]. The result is 9.85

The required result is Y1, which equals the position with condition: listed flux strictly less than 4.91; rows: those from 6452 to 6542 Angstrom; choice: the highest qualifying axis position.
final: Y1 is 6541.0 Angstrom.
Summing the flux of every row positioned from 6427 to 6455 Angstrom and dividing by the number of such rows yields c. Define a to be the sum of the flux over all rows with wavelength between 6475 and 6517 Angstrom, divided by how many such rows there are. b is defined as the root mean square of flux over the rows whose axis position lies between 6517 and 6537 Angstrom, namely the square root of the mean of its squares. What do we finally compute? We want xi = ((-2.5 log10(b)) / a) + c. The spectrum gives 4.50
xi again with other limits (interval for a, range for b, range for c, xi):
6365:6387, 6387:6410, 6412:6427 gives 4.76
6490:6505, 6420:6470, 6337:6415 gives 4.55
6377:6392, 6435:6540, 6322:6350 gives 4.58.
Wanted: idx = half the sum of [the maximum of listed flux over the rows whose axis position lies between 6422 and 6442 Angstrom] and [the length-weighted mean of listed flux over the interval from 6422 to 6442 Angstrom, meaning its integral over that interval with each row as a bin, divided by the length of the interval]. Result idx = 5.01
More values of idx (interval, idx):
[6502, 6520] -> 4.91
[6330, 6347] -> 5.02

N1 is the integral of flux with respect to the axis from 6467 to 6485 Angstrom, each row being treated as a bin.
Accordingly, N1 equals 88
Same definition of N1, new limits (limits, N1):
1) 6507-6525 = 88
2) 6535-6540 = 23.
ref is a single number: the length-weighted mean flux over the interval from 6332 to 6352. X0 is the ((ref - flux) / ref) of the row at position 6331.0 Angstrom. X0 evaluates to 0.008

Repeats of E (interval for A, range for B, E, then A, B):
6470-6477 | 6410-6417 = 3.95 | 34.2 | 35.8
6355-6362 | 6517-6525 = 3.86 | 34.2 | 39.0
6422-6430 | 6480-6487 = 4.12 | 39.6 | 34.7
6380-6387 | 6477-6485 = 3.88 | 35.0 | 39.1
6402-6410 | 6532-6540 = 4.04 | 38.8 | 37.4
